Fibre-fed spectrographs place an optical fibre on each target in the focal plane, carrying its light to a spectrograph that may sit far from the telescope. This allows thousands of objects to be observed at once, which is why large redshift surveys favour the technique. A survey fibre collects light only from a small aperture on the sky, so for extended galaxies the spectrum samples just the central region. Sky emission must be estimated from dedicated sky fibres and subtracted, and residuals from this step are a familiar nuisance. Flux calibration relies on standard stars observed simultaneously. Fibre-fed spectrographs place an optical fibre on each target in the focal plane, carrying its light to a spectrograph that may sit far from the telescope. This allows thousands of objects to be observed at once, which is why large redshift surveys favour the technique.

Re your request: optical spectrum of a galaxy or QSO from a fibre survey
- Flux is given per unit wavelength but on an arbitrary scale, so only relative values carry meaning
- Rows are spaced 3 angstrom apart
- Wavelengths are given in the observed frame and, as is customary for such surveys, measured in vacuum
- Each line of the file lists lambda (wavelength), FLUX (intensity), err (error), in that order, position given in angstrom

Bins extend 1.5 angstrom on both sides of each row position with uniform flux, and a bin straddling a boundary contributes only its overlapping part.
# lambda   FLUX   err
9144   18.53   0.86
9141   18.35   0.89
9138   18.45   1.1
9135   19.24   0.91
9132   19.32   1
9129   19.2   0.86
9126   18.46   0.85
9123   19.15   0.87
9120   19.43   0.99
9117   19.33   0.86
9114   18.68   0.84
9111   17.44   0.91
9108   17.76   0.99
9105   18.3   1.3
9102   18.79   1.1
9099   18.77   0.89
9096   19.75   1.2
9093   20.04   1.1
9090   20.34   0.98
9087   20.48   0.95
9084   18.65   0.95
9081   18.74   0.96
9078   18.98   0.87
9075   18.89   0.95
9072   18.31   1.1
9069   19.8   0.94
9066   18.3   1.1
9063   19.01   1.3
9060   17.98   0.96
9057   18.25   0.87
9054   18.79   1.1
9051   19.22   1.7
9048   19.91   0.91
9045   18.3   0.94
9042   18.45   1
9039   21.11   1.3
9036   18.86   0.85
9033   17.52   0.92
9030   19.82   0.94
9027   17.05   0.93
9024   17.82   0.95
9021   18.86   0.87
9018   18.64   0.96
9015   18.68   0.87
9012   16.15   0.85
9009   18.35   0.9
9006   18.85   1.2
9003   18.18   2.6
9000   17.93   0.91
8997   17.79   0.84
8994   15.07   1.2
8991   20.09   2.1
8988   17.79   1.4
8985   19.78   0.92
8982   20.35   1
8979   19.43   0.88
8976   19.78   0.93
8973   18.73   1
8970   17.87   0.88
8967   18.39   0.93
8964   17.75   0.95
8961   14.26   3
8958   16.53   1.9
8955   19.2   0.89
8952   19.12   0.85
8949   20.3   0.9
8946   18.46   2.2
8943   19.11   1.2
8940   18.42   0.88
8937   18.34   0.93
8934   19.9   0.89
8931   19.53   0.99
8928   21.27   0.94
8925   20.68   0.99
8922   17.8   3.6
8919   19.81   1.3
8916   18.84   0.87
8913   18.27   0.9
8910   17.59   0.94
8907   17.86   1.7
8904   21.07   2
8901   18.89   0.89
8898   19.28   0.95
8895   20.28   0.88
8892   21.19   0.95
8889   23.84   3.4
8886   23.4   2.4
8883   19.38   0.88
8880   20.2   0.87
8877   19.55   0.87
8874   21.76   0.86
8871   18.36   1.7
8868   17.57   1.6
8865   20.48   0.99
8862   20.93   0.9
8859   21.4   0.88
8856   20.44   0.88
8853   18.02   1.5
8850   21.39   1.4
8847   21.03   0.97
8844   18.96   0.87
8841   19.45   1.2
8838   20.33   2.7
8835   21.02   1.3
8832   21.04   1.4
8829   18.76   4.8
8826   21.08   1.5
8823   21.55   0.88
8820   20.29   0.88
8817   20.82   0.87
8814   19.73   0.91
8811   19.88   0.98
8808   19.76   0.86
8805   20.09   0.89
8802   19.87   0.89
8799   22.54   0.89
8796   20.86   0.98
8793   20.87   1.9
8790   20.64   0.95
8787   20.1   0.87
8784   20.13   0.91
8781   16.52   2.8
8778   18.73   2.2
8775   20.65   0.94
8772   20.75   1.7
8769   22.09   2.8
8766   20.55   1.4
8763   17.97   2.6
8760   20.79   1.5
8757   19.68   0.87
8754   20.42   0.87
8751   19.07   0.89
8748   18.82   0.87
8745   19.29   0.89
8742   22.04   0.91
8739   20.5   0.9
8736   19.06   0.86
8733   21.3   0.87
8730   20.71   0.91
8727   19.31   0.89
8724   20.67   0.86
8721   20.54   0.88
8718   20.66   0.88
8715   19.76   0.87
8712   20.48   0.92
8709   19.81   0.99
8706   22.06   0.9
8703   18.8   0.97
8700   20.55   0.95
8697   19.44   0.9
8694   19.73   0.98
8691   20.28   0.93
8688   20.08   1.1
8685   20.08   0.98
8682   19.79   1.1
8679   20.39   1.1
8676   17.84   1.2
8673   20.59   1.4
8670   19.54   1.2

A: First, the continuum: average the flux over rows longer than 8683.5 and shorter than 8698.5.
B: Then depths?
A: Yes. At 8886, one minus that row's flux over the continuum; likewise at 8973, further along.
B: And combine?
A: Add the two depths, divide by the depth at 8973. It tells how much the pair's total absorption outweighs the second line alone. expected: -1.9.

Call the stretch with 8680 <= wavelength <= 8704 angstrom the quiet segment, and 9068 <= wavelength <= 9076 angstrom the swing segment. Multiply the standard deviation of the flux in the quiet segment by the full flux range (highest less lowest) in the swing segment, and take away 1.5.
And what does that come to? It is -0.7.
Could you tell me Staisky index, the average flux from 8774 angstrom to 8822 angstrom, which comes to 20.1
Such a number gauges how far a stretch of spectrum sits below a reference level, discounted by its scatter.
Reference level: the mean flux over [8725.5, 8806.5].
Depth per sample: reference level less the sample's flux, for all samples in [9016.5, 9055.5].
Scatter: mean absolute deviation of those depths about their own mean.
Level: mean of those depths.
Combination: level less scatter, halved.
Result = 0.3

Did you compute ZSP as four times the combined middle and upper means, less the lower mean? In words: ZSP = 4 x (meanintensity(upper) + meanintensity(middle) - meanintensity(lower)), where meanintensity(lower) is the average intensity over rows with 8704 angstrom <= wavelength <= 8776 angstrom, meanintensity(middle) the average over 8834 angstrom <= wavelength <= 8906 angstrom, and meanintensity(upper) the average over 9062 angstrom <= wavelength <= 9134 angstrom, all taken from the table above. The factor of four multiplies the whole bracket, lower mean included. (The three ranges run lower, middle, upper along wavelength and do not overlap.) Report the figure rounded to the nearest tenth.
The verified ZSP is 76.2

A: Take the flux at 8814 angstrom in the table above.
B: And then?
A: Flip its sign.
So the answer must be -19.7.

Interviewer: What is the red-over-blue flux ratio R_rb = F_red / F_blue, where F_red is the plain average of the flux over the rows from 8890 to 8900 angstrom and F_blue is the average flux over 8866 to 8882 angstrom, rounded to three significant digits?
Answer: 1.04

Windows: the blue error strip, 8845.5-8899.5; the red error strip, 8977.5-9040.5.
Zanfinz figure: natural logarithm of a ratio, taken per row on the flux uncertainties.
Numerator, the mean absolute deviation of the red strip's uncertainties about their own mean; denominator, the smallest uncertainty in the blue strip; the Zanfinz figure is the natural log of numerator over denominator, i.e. -1.1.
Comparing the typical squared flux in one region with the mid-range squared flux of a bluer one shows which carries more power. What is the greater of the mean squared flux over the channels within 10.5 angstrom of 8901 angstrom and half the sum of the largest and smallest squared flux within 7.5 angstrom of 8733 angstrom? 408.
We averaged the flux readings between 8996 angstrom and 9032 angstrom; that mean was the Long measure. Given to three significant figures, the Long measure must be 18.2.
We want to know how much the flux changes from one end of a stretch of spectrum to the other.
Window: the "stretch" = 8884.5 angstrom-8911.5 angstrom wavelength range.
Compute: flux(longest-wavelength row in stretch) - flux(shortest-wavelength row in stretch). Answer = -5.8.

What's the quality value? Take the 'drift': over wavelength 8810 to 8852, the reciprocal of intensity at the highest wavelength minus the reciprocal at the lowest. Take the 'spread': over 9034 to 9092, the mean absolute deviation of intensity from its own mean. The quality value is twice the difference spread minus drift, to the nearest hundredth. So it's 1.36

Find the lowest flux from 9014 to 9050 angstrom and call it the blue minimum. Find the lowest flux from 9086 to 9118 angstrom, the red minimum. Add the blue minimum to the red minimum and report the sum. 34.5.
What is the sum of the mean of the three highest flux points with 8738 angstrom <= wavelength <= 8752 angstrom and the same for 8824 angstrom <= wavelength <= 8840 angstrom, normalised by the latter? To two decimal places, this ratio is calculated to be 1.98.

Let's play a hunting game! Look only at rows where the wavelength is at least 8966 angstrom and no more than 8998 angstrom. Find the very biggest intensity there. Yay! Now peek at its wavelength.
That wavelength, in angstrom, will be 8982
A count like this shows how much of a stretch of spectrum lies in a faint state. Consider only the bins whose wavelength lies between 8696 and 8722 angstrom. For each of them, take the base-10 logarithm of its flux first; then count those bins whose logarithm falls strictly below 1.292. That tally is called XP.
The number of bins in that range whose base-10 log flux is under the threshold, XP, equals 2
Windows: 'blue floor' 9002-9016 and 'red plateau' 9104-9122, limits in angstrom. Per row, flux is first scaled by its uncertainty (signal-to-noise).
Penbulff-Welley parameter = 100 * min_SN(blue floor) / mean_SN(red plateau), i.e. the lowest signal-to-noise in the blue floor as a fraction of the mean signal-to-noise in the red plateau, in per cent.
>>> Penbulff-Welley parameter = 36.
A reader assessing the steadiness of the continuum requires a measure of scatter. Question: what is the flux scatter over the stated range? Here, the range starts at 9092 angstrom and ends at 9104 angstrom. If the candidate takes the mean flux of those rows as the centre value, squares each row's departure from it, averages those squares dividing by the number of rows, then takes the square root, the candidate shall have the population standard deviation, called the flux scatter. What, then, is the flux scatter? 0.57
